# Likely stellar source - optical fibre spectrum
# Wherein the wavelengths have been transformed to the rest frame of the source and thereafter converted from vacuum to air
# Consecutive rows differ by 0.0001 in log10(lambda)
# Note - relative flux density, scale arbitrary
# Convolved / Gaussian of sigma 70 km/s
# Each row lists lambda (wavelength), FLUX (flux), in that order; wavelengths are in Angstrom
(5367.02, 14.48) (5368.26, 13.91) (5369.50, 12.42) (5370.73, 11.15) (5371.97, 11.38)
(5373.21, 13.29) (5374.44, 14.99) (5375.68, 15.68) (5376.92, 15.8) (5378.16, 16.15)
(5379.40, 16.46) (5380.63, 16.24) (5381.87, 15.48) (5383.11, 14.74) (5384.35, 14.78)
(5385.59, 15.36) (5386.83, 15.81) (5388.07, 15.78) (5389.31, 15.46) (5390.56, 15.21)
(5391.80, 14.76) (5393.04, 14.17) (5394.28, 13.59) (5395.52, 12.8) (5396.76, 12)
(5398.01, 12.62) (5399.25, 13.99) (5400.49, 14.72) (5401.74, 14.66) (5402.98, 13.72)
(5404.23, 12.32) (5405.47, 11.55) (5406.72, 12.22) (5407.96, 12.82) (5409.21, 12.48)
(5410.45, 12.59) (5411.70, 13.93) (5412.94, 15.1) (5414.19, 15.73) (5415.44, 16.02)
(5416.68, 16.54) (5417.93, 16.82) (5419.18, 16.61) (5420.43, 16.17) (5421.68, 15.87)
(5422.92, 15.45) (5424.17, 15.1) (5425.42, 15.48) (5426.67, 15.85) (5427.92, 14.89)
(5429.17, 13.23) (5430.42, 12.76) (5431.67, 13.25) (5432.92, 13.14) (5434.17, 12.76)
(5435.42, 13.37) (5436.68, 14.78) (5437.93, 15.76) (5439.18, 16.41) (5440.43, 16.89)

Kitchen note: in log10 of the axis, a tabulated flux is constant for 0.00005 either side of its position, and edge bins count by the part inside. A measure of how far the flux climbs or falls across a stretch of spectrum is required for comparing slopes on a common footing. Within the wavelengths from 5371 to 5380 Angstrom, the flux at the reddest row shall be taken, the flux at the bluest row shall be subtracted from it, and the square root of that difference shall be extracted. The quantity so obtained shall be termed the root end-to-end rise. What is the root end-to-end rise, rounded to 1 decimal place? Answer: 2.3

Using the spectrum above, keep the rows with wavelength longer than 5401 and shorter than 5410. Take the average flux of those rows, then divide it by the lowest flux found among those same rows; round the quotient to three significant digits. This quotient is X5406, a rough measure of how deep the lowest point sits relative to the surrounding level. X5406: 1.11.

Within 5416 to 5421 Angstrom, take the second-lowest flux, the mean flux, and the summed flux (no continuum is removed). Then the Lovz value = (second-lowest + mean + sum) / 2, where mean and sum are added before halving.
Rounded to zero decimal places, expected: 50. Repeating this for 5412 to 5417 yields 47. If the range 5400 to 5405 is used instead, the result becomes 41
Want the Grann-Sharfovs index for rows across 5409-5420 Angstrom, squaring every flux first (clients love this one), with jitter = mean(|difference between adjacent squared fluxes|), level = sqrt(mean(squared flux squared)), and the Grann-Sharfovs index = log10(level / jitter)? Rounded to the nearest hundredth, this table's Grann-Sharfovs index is 1.15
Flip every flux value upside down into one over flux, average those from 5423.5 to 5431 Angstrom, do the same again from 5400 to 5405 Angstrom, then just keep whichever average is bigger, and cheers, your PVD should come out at 0.073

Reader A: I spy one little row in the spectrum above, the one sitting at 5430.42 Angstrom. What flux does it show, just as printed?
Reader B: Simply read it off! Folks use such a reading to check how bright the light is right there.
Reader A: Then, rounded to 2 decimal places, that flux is 12.76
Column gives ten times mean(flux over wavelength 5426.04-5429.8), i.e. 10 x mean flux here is 147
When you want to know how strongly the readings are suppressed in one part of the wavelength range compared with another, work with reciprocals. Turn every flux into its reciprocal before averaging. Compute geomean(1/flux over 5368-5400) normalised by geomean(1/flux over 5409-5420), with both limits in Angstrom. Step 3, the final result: 1.05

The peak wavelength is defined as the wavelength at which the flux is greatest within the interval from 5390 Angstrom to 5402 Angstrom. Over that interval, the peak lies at 5390.56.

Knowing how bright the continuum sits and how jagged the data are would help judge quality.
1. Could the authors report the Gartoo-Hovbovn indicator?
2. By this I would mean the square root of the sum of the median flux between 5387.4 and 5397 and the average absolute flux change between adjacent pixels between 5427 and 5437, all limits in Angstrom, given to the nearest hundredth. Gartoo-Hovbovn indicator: 3.90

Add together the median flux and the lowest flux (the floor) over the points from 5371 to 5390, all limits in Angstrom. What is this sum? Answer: 26.9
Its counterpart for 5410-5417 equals 28.0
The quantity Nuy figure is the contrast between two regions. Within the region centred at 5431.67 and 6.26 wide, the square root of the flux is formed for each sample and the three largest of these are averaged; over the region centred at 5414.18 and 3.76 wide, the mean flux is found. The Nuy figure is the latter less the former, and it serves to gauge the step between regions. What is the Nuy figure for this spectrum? 12.0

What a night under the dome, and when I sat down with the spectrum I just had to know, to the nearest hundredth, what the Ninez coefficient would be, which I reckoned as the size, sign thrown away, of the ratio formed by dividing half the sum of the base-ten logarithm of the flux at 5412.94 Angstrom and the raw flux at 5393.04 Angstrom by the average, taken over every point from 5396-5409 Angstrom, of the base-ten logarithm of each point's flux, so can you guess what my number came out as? 6.89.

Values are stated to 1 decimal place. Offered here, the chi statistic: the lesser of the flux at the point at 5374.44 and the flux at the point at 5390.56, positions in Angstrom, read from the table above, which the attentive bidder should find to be 15.0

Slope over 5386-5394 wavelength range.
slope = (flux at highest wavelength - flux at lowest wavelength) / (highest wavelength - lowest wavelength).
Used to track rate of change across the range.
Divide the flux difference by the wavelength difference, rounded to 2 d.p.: -0.26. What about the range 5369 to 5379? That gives 0.43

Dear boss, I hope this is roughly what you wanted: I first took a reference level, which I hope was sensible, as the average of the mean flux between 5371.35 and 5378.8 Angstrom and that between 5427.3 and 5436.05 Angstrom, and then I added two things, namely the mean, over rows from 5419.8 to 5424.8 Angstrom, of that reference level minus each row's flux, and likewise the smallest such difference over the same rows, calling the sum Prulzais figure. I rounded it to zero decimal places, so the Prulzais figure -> -4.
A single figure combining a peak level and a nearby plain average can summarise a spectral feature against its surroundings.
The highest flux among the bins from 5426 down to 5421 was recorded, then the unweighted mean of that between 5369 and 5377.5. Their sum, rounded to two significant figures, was 29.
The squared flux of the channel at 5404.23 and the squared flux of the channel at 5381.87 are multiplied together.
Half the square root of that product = 95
